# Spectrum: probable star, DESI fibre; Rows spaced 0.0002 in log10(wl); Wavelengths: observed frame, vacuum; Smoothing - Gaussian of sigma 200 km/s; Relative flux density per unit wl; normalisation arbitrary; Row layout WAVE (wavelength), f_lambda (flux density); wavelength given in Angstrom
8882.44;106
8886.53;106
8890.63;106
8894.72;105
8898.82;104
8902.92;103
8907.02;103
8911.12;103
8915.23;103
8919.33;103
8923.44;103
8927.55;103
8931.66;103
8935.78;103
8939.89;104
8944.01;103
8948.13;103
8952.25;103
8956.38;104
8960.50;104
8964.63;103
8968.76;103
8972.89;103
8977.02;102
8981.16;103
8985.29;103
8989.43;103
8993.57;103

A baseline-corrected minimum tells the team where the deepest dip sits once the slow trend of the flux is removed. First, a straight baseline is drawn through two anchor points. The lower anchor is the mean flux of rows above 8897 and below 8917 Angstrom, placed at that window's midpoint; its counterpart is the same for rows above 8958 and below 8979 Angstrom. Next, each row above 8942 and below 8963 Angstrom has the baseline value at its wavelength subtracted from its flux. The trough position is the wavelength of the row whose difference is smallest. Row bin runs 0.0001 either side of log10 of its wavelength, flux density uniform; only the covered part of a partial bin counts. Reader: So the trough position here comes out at 8944.01 Angstrom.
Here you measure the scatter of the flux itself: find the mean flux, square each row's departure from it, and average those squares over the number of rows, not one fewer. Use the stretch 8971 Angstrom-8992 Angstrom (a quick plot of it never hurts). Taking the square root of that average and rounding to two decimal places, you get 0.40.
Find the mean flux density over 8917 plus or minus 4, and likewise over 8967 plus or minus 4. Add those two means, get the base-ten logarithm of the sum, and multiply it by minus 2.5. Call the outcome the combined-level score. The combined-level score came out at -5.78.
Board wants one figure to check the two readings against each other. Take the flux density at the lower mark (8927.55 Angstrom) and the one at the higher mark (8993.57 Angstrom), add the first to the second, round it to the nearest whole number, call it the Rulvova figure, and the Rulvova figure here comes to 206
